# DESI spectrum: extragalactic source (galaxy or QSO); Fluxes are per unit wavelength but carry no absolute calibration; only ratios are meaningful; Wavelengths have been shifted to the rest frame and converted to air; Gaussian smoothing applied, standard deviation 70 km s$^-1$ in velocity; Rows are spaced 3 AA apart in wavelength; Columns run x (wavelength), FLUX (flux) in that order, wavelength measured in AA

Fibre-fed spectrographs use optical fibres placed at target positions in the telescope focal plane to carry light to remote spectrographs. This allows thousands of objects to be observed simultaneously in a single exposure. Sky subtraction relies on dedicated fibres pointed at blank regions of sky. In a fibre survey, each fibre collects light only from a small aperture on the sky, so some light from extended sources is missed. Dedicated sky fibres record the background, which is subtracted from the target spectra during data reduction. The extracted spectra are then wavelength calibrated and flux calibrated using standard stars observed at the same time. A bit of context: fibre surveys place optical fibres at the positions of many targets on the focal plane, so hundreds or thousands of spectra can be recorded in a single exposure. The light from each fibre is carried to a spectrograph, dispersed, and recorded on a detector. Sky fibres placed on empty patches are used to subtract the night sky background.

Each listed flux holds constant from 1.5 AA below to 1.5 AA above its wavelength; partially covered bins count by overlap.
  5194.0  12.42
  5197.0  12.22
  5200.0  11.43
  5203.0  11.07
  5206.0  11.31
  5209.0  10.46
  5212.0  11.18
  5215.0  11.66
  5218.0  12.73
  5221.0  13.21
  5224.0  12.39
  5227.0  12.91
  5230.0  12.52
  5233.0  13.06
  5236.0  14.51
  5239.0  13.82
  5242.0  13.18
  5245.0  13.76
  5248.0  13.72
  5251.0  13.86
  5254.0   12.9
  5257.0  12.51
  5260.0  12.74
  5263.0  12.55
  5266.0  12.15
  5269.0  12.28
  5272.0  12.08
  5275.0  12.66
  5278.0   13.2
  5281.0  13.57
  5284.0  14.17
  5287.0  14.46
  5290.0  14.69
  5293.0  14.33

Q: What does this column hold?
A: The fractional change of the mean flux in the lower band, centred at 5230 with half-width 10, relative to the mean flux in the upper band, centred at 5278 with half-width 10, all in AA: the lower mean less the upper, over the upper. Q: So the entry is 0.00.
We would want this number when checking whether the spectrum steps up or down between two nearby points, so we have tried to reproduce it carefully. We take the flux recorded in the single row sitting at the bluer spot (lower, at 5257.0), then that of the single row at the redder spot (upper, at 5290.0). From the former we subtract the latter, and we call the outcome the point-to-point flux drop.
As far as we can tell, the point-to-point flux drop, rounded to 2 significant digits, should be -2.2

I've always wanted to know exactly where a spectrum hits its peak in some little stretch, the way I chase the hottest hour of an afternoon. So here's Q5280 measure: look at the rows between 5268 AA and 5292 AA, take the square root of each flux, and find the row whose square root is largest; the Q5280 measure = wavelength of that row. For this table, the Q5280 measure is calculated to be 5290.0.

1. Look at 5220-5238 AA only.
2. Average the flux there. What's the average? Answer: 13.1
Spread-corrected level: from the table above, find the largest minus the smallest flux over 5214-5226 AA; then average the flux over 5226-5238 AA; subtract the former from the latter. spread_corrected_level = 11.7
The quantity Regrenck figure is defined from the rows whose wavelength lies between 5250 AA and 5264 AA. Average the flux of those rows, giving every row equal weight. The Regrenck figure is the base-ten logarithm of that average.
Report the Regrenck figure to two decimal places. 1.11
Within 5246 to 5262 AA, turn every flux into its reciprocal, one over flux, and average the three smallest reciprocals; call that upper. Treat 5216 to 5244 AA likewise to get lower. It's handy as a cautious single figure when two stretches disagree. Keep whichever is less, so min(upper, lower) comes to 0.072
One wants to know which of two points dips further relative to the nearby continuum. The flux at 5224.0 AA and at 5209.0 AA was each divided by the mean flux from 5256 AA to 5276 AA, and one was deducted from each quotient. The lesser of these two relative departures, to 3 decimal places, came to -0.158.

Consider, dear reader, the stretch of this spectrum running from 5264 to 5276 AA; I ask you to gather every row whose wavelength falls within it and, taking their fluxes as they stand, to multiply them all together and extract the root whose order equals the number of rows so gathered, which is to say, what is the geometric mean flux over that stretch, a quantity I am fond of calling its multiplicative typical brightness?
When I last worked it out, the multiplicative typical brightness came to 12.3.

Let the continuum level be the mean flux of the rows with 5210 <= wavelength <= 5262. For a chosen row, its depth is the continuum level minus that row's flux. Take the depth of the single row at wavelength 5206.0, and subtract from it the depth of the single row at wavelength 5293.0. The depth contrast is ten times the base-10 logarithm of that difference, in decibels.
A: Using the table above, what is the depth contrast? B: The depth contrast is 4.8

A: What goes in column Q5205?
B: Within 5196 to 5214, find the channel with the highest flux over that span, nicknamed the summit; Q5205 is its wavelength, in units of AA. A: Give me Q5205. 5197.0 AA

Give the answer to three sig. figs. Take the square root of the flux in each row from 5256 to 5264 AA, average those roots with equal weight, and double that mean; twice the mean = 7.10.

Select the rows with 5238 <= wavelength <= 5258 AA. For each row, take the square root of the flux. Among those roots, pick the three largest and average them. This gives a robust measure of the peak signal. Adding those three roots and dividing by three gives 3.72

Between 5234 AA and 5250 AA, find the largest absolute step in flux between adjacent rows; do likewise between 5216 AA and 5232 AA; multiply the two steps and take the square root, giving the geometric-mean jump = 0.75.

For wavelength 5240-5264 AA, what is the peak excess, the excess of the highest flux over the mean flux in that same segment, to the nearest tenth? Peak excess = 0.7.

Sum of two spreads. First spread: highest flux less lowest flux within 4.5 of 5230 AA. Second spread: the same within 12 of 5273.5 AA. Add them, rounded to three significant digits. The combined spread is 2.63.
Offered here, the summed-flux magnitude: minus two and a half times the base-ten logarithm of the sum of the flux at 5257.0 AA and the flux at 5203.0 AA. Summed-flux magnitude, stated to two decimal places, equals -3.43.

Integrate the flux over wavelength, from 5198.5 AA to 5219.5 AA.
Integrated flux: 240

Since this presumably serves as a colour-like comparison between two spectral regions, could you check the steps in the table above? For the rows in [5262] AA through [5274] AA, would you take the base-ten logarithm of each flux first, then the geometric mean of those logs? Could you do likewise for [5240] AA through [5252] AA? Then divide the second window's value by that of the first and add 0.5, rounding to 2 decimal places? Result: 1.54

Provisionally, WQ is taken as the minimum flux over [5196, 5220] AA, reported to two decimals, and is 10.46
